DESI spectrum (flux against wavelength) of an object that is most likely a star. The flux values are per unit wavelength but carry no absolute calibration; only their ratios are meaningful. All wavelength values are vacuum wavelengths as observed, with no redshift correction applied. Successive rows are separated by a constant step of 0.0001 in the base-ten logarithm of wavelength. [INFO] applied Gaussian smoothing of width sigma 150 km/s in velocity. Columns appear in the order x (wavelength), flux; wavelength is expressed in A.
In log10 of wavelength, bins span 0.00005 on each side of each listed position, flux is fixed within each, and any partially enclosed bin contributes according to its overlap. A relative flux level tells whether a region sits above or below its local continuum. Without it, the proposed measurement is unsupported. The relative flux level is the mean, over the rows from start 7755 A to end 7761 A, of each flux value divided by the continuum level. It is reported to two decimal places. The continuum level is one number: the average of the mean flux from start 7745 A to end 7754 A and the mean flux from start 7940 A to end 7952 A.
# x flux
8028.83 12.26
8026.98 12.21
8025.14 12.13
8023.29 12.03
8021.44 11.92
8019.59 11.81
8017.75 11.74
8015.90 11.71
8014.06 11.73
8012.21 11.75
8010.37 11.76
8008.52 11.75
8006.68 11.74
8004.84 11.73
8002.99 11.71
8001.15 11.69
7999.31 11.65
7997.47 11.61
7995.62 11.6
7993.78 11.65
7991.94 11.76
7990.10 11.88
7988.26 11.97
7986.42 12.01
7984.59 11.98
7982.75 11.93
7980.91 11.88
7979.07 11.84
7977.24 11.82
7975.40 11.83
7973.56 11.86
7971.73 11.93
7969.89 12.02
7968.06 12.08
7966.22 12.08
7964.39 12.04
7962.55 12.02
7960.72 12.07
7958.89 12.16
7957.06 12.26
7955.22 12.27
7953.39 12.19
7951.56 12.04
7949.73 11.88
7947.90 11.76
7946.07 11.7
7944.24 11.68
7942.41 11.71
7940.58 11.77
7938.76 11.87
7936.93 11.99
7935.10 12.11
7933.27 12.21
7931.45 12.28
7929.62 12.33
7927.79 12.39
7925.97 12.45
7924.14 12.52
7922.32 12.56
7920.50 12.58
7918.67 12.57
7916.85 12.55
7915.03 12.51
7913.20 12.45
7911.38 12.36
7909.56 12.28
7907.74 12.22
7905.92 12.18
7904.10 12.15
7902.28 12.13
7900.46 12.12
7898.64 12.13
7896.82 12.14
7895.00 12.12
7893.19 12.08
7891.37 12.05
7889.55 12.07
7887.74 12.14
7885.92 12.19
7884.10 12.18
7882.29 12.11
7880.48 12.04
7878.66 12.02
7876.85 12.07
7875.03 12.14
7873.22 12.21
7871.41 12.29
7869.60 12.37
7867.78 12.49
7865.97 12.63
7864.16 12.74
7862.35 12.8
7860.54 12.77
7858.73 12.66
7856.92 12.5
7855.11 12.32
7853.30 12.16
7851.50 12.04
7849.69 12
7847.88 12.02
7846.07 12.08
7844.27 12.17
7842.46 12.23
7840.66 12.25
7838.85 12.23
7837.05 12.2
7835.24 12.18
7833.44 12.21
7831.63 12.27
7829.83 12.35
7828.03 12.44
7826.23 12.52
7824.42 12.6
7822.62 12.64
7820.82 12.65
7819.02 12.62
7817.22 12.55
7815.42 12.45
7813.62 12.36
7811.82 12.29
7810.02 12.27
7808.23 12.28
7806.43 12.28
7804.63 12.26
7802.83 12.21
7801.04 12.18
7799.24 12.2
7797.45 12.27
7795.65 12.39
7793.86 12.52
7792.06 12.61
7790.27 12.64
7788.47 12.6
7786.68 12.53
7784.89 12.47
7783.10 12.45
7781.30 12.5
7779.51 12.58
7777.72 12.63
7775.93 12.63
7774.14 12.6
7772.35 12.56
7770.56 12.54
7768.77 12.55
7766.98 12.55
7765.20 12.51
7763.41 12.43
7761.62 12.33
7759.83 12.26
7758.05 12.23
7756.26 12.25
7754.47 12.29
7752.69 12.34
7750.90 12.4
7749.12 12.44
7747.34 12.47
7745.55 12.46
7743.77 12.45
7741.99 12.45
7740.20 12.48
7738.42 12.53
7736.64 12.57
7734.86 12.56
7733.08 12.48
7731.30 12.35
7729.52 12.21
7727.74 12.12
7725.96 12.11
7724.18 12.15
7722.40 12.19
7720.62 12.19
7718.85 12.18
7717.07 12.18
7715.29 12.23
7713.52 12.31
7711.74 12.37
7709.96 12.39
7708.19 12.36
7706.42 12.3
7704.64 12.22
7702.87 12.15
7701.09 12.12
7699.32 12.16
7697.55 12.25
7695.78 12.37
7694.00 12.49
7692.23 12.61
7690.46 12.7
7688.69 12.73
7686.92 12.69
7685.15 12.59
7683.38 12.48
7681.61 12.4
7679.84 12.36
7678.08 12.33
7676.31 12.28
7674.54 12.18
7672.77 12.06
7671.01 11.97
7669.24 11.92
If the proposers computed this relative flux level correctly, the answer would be 1.01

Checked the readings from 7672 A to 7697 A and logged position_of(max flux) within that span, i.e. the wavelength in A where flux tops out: 7688.69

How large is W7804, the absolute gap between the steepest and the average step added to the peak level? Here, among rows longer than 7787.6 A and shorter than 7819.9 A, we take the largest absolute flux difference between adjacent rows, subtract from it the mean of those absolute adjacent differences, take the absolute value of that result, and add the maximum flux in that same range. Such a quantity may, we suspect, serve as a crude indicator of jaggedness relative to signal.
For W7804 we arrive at 12.7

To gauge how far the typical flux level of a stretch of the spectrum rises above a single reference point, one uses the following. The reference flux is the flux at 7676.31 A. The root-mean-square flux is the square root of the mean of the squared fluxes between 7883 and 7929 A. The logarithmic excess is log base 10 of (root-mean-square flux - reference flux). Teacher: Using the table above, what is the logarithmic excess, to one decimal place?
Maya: -2.2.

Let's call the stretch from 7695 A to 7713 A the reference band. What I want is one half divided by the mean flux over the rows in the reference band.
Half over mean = 0.0408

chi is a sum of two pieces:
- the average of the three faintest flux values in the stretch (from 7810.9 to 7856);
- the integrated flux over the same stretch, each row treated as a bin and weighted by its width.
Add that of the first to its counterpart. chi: 567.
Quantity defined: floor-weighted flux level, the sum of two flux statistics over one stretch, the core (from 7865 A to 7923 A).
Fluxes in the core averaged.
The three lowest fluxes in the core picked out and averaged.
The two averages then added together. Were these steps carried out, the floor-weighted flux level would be 24.3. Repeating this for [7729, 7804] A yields 24.6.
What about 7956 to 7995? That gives 23.7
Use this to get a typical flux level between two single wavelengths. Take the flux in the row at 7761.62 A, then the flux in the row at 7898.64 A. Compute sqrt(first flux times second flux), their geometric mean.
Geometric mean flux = 12.2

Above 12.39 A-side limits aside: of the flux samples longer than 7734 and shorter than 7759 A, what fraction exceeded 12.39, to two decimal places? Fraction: 0.71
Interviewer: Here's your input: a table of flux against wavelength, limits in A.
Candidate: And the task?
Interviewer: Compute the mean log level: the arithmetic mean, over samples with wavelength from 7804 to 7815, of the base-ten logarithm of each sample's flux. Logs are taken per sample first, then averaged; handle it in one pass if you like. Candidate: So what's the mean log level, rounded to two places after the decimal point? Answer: 1.09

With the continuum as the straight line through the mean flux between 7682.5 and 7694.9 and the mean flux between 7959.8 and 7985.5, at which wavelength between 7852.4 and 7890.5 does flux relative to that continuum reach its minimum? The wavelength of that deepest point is 7878.66 A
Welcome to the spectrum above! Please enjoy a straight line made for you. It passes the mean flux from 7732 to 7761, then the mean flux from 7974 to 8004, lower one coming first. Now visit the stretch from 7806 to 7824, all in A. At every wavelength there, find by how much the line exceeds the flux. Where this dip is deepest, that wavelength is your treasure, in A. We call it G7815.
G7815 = 7810.02 A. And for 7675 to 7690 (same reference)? 7676.31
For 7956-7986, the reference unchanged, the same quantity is 7977.24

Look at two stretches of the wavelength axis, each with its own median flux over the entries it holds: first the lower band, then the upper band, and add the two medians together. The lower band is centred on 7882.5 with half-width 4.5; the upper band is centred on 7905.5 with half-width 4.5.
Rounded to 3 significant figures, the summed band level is 24.3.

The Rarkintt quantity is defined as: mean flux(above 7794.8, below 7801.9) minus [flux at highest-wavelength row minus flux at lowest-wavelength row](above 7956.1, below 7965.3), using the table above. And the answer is 12.5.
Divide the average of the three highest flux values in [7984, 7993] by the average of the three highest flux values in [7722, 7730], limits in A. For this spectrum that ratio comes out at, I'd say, 0.98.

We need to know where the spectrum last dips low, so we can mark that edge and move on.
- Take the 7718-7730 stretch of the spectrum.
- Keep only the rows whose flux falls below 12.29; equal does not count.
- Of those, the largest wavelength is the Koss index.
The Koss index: 7729.52 A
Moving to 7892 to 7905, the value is 7904.10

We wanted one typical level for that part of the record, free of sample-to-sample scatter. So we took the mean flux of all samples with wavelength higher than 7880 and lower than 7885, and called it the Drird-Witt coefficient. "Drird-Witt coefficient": 12.1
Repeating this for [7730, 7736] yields 12.5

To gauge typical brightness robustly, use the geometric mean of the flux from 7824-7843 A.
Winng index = 12.3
